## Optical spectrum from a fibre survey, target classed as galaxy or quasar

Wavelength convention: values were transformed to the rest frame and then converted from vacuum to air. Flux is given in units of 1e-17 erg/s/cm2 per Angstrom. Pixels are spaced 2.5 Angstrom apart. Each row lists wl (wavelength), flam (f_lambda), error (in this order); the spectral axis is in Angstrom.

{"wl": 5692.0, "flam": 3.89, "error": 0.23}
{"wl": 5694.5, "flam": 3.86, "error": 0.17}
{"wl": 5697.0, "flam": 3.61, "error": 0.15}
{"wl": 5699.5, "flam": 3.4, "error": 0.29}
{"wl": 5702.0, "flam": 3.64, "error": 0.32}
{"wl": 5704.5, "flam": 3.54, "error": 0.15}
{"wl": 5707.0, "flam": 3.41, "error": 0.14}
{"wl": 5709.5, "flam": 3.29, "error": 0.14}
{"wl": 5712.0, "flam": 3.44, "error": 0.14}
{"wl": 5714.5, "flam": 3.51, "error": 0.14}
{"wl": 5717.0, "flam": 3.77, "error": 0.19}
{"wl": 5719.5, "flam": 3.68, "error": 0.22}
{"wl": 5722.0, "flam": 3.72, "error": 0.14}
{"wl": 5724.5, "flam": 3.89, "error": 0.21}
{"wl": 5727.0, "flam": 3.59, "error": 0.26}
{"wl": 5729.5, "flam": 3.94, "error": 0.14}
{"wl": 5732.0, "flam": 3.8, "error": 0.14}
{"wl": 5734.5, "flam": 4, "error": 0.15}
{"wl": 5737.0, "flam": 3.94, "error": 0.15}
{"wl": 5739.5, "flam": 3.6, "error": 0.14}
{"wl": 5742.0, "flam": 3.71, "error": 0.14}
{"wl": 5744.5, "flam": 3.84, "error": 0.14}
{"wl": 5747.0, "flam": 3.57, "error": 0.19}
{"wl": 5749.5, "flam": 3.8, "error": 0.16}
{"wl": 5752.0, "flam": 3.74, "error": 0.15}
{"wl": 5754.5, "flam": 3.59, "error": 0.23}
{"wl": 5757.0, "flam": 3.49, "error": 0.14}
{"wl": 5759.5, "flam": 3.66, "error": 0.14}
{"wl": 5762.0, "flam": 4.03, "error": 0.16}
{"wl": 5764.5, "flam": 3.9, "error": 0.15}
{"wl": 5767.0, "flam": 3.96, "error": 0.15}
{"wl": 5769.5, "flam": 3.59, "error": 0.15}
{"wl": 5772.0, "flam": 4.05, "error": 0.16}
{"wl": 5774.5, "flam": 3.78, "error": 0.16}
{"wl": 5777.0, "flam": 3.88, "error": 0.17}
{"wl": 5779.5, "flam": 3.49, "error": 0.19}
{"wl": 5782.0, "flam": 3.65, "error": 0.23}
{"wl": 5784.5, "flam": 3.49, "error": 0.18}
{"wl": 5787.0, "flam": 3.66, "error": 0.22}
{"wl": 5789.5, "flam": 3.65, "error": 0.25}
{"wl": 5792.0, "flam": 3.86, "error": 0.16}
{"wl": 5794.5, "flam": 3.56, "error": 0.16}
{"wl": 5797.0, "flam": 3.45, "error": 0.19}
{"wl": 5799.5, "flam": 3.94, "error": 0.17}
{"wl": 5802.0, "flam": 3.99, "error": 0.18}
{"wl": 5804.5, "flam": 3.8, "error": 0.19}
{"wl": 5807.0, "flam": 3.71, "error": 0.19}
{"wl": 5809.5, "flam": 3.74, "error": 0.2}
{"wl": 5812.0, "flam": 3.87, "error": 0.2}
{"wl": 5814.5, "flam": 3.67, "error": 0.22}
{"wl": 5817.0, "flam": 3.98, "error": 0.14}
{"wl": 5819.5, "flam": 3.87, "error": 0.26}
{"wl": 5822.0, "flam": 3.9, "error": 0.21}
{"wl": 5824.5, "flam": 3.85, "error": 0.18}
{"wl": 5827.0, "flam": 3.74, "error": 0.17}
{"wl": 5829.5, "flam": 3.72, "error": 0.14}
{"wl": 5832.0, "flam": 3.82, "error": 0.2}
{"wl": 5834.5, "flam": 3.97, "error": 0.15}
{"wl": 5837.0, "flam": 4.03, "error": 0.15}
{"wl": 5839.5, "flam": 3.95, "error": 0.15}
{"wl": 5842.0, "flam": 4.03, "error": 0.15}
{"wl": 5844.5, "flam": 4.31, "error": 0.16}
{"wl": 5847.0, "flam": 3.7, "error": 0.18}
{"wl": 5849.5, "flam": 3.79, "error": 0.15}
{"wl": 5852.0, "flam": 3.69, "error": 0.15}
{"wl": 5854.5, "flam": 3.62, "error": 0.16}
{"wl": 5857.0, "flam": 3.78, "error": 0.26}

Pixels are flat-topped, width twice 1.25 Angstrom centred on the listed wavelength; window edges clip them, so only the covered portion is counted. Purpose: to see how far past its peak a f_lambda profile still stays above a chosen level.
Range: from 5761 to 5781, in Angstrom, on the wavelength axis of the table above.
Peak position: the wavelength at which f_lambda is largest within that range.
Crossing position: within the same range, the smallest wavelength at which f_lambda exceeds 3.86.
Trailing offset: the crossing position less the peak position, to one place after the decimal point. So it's -10.0 Angstrom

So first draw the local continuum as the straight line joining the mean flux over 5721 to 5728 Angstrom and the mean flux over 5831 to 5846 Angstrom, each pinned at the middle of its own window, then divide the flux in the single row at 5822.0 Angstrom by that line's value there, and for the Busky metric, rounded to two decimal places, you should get 0.98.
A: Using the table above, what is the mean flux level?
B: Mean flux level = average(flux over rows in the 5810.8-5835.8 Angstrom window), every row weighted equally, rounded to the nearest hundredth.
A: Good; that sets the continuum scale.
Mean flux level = 3.84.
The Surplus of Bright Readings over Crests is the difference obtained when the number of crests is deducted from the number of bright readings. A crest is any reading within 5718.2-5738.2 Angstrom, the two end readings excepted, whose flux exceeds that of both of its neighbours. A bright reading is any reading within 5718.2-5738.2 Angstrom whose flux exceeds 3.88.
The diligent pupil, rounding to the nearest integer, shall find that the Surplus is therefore 1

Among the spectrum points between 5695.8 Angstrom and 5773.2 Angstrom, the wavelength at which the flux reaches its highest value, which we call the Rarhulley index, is 5772.0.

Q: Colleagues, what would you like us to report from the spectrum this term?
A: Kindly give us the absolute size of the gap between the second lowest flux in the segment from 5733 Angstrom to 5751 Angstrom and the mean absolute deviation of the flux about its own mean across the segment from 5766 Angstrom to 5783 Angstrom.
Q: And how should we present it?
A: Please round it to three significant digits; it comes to 3.43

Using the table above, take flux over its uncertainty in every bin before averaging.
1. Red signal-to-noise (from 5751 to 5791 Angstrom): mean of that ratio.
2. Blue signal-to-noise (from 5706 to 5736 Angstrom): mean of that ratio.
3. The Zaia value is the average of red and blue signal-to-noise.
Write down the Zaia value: 22.4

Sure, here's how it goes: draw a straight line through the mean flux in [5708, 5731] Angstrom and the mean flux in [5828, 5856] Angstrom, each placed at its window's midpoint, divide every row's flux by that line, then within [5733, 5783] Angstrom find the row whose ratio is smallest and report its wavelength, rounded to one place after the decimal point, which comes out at 5779.5 Angstrom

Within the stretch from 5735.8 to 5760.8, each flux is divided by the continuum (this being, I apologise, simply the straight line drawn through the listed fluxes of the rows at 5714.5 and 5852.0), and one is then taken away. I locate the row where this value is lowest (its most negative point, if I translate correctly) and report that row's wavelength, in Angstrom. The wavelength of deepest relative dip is 5757.0 Angstrom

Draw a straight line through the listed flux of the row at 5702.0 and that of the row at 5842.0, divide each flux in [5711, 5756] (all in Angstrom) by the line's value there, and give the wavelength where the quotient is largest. 5734.5 Angstrom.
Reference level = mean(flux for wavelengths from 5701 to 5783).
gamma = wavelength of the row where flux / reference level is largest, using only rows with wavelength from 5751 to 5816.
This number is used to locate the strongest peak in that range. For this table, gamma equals 5772.0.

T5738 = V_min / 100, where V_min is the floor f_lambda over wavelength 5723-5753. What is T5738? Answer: 0.0357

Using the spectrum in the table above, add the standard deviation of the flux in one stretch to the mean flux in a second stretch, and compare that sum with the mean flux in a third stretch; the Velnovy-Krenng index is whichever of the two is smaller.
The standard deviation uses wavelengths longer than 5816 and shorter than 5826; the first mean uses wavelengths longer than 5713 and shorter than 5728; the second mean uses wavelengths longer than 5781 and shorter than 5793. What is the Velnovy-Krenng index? 3.66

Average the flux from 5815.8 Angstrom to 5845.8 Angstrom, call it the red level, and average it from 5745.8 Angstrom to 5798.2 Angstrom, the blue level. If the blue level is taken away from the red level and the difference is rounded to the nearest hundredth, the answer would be 0.22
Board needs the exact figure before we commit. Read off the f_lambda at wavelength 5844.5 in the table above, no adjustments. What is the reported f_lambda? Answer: 4.31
